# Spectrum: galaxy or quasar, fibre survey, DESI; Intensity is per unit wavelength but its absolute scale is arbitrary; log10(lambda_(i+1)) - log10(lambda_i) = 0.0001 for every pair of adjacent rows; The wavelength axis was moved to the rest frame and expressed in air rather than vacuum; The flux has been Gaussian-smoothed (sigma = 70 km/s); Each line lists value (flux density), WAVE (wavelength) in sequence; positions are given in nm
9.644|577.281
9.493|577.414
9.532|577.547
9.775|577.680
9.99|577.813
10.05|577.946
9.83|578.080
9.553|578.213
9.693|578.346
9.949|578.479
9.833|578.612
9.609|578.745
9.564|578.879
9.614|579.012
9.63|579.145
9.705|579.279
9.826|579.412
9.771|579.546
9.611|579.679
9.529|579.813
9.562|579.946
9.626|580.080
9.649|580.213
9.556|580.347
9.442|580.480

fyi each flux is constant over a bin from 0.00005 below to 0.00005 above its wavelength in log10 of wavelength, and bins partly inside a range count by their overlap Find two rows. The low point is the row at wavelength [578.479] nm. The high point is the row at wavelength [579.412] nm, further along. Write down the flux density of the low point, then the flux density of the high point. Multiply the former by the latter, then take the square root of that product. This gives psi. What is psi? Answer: 9.89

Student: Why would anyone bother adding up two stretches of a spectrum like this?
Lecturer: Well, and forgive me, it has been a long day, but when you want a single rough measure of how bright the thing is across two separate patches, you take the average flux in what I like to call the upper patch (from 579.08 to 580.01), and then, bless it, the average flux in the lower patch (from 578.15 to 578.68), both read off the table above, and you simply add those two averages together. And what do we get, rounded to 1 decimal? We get 19.4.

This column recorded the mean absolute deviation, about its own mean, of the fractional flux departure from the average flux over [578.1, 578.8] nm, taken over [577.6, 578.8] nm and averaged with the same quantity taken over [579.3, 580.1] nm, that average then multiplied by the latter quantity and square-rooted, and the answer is 0.0108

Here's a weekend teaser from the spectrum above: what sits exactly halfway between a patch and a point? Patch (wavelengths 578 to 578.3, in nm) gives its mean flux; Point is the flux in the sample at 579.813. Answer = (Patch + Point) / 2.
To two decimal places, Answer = 9.61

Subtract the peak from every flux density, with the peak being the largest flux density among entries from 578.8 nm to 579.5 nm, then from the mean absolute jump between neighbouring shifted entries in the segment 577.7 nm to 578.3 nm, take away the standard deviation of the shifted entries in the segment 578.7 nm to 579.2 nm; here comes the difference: 0.16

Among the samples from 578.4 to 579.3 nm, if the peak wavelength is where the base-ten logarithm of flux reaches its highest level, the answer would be 578.479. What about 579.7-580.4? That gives 580.213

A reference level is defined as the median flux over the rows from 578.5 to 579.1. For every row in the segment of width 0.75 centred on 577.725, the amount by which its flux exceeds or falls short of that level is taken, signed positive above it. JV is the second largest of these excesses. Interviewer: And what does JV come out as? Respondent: 0.38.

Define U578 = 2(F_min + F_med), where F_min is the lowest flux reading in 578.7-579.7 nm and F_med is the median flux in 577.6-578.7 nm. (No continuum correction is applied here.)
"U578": 38.8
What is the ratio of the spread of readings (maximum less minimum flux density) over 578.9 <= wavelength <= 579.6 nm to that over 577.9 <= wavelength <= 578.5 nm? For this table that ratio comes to 0.43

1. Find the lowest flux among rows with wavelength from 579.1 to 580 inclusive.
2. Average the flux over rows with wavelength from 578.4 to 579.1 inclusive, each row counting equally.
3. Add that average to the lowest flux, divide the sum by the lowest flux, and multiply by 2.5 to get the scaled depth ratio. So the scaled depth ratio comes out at 5.05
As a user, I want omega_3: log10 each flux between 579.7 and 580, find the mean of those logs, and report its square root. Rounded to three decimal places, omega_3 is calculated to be 0.990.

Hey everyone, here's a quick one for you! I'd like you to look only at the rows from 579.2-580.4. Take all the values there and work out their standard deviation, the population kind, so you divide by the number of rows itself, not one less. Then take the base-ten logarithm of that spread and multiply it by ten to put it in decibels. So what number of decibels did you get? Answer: -10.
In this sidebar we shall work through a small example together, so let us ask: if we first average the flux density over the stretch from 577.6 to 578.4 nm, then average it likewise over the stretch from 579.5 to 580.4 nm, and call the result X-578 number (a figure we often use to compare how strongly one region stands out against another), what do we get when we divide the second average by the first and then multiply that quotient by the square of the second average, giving 90.6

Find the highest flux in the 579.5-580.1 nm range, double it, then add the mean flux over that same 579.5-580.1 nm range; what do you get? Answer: 29.2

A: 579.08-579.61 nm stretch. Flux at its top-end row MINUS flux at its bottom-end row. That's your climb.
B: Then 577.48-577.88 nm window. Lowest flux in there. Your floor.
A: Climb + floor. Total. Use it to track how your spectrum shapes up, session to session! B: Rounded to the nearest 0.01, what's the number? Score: 9.67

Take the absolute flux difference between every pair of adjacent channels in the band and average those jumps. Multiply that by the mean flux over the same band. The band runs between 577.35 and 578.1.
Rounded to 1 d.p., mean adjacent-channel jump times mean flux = 1.5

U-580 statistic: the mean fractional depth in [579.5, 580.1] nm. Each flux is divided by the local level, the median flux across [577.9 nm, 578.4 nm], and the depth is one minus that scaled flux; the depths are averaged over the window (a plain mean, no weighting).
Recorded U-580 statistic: 0.015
